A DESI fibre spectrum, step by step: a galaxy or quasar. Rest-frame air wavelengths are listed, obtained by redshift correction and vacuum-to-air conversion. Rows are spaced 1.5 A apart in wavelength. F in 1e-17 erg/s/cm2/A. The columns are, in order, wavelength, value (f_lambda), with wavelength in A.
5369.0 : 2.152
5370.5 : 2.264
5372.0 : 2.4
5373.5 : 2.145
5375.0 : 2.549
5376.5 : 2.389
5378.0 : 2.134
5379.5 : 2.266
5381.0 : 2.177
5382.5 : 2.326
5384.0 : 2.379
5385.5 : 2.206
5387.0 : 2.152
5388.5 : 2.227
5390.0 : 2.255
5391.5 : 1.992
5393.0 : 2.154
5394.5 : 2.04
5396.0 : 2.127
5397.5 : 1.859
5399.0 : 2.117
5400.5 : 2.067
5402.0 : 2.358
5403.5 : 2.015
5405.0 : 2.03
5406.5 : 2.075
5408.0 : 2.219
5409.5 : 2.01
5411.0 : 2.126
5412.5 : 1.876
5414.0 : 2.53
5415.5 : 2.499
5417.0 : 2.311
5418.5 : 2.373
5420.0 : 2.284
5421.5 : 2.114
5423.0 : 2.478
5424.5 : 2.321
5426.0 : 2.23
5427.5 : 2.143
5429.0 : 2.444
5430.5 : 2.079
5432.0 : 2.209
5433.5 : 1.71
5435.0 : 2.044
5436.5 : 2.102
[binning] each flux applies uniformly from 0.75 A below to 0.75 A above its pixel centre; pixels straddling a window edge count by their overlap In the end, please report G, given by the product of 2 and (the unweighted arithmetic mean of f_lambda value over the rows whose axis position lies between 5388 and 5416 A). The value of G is 4.27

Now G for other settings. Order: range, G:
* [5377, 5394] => 4.41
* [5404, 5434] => 4.41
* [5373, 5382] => 4.55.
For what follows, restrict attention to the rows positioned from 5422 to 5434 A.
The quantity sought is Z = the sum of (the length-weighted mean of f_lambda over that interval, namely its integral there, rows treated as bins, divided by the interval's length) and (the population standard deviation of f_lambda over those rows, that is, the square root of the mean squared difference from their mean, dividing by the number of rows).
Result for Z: 2.44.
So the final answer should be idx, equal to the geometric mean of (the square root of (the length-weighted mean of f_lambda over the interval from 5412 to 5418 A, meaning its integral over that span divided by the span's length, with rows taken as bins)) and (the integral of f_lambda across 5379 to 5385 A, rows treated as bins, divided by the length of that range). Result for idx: 1.87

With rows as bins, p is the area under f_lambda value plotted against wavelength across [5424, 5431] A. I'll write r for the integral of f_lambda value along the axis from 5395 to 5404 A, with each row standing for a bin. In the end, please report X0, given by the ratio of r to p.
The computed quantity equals 1.2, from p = 16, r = 19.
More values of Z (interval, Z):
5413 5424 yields 2.49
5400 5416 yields 2.36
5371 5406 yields 2.35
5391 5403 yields 2.22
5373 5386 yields 2.42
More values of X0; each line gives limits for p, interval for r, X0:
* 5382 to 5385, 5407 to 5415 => 2.5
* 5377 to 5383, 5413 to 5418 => 0.9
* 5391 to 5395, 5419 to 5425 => 1.7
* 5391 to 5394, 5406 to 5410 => 1.4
